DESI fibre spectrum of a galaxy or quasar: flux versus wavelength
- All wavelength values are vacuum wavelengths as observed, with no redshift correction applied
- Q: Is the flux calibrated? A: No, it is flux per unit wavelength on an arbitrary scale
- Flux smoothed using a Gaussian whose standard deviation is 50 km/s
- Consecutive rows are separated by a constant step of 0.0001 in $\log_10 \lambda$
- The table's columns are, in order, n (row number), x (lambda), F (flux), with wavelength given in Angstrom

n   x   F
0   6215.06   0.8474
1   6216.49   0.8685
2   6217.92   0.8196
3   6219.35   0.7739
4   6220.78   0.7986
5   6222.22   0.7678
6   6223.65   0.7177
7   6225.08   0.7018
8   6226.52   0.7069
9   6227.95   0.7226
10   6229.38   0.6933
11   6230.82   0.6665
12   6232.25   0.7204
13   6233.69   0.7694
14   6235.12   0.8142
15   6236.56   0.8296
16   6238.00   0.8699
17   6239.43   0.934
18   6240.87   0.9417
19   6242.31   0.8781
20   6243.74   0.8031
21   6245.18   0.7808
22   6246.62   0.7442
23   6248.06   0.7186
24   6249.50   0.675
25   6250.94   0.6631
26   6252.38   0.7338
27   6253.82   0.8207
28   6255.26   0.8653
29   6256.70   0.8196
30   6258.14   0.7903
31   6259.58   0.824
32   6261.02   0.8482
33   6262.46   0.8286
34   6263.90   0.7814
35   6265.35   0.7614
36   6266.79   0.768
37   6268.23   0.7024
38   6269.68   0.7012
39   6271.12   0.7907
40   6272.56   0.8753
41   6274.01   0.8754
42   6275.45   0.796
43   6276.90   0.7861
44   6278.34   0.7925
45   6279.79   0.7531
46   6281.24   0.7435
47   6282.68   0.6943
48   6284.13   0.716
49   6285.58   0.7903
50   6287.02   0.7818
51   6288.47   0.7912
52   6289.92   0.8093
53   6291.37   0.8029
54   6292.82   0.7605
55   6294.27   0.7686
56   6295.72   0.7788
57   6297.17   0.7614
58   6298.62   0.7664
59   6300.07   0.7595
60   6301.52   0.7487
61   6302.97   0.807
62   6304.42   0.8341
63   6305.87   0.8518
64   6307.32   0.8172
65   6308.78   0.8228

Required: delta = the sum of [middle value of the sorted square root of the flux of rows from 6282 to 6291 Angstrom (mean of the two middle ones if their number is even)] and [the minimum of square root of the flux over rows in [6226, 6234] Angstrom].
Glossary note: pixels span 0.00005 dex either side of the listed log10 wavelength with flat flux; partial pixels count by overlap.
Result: 1.70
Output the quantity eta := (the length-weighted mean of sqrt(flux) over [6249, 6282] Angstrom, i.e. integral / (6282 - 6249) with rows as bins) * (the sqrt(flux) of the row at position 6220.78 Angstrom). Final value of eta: 0.790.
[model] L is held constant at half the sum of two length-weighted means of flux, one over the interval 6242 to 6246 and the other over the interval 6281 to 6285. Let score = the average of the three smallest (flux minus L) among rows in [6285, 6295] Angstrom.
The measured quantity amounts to 0.005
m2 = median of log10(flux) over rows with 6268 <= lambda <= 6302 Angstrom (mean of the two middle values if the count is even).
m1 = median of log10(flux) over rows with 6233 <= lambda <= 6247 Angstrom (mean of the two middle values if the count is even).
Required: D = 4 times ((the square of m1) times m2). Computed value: -0.0032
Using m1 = -0.085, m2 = -0.111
